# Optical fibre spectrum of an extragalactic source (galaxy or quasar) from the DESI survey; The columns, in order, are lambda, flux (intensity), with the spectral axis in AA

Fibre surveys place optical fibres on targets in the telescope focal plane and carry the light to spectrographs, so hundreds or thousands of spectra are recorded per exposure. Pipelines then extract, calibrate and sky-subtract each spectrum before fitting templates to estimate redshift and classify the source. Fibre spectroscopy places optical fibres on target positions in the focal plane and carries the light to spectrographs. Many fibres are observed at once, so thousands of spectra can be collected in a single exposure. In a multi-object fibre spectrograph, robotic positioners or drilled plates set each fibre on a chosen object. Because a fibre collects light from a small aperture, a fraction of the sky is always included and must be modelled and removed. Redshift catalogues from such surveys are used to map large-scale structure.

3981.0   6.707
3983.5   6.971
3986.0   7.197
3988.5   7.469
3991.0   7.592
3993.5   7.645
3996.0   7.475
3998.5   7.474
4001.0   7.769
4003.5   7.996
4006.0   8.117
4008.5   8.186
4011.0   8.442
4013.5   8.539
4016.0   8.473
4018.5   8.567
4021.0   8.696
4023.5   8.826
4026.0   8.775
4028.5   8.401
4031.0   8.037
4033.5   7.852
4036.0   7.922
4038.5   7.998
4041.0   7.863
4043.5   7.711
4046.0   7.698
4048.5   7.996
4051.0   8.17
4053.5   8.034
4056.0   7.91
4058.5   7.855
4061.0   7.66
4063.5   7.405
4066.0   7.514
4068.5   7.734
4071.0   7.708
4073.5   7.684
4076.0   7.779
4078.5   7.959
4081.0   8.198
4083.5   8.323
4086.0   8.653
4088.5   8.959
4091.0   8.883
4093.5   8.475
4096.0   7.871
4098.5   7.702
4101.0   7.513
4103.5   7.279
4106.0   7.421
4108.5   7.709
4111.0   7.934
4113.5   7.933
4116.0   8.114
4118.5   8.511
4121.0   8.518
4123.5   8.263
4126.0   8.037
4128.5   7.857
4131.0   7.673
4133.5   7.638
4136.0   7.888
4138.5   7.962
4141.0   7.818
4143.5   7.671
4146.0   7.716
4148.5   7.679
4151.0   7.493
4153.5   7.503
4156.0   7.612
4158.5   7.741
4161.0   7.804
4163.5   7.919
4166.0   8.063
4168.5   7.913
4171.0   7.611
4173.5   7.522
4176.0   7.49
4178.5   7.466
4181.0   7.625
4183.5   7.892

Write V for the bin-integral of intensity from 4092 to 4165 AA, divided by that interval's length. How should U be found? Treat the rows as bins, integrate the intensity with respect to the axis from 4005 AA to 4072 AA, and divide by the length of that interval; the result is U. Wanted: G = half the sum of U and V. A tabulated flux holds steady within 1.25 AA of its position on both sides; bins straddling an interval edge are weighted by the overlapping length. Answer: 7.96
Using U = 8.08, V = 7.84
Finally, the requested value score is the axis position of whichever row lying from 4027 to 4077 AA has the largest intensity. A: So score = 4028.5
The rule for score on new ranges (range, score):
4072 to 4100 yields 4088.5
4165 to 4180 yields 4166.0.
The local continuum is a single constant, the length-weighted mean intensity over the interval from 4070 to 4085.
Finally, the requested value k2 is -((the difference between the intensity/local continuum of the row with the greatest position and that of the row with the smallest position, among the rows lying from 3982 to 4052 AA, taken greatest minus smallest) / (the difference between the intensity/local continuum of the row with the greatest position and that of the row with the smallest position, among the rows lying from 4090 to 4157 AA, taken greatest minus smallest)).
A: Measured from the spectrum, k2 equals 0.9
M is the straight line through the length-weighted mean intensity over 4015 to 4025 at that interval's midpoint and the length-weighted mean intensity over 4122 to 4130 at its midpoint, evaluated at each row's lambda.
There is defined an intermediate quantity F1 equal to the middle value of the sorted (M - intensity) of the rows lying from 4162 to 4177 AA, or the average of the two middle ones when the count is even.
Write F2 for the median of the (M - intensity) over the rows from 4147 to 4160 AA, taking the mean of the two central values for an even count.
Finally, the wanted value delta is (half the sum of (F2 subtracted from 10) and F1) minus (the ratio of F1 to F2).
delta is 4.7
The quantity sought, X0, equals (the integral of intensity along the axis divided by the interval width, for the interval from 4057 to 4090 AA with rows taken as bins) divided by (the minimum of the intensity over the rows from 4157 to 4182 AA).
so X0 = 1.07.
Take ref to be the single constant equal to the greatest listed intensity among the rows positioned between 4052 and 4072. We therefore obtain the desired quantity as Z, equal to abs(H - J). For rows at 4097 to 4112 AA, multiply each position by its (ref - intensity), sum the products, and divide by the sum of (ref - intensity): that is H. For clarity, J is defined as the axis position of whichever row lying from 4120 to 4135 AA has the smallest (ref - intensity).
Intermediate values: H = 4103.9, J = 4121.0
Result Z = 17.1 AA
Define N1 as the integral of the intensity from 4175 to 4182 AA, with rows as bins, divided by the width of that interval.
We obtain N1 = 7.52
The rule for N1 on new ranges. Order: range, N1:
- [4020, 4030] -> 8.66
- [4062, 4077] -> 7.64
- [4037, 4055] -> 7.92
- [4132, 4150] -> 7.76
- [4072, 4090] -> 8.22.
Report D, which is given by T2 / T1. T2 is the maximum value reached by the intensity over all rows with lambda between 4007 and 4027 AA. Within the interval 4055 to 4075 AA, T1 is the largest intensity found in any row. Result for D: 1.12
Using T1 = 7.91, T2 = 8.826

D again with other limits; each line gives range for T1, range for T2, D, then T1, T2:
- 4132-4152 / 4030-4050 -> 1.01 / 7.962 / 8.037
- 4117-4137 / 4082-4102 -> 1.05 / 8.518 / 8.959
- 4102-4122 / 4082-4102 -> 1.05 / 8.518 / 8.959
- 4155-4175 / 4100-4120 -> 1.06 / 8.063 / 8.511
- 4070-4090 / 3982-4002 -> 0.87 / 8.959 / 7.769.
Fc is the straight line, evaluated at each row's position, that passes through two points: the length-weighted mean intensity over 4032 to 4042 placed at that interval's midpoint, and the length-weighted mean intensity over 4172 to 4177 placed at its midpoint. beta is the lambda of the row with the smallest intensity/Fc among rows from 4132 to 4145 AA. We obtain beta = 4133.5 AA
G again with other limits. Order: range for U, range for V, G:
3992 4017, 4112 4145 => 8.00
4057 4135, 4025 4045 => 8.01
